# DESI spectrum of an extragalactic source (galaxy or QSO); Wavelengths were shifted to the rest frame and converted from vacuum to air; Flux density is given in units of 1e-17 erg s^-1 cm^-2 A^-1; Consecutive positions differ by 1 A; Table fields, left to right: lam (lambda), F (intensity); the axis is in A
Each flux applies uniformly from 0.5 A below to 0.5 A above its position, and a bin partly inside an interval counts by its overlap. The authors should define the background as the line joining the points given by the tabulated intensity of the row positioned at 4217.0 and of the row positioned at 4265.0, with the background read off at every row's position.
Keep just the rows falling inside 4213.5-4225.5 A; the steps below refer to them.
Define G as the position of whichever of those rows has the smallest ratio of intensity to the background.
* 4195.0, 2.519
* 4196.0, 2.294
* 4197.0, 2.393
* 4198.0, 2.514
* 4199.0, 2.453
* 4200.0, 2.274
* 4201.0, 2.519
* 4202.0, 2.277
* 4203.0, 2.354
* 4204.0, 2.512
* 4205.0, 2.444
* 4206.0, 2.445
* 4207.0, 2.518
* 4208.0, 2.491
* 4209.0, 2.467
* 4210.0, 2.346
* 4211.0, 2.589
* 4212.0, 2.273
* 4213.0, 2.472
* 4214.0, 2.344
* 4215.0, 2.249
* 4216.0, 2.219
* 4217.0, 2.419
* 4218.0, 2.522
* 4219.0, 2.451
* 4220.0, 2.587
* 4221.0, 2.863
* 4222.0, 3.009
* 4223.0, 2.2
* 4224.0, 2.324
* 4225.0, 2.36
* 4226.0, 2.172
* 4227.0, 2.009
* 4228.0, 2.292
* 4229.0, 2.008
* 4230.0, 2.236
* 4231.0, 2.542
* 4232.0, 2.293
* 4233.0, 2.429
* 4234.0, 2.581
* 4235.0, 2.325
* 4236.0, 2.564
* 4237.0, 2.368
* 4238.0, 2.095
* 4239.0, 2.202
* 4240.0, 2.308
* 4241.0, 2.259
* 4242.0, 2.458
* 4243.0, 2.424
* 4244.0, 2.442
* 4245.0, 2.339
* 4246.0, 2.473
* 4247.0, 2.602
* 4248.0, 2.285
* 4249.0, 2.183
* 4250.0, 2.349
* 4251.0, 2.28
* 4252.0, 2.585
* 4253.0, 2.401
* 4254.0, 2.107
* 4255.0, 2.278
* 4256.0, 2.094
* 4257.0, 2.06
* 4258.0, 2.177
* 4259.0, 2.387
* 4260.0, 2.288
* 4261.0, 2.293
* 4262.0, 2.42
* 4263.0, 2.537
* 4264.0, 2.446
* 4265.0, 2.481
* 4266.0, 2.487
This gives 4223.0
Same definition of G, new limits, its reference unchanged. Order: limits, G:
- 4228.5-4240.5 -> 4229.0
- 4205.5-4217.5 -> 4216.0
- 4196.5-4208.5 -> 4200.0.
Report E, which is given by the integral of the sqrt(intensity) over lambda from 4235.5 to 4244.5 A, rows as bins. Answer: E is 13.8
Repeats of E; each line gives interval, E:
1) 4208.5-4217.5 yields 13.9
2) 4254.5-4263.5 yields 13.6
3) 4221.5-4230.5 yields 13.6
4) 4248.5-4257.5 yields 13.5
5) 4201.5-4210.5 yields 14.0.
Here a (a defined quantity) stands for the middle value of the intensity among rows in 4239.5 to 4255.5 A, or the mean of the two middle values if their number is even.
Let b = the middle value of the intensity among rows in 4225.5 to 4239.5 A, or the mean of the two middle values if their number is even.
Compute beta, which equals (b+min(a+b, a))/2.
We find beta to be 2.32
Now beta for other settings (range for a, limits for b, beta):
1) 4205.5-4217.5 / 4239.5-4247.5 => 2.43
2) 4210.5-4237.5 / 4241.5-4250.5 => 2.39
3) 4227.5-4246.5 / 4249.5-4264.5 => 2.32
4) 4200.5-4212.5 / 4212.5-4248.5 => 2.40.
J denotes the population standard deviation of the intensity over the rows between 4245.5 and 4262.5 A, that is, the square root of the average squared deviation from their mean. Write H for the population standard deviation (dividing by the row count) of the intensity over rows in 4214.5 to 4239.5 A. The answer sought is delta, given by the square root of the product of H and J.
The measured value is 0.189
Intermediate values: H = 0.232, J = 0.15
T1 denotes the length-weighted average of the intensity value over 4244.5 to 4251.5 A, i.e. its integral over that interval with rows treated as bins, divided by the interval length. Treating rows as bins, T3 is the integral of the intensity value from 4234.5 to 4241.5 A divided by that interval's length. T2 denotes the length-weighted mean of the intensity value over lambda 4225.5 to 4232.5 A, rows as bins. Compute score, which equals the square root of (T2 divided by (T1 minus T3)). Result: 6.3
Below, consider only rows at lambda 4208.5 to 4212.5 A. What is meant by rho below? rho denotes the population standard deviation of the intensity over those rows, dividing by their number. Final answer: 0.12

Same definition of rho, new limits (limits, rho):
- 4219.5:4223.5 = 0.31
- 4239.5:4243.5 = 0.08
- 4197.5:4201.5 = 0.10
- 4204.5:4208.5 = 0.03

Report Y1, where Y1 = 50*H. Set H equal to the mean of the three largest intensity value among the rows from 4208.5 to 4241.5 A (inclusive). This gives 141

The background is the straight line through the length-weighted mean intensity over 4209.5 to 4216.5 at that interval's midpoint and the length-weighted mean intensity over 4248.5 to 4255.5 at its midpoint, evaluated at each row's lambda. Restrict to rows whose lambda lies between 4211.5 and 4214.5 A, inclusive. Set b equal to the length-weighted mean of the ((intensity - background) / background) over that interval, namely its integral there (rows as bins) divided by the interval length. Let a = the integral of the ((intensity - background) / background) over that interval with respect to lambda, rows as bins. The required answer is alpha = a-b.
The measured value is 0.01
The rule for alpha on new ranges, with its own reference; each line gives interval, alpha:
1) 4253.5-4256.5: -0.13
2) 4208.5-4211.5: 0.09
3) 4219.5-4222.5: 0.40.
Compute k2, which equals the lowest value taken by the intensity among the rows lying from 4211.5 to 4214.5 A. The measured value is 2.273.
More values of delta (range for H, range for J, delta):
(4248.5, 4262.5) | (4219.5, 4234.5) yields 0.196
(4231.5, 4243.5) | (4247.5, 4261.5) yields 0.136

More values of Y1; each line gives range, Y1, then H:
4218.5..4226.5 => 141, 2.82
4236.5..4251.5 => 126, 2.51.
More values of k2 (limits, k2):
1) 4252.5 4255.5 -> 2.107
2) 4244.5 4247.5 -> 2.339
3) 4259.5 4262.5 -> 2.288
